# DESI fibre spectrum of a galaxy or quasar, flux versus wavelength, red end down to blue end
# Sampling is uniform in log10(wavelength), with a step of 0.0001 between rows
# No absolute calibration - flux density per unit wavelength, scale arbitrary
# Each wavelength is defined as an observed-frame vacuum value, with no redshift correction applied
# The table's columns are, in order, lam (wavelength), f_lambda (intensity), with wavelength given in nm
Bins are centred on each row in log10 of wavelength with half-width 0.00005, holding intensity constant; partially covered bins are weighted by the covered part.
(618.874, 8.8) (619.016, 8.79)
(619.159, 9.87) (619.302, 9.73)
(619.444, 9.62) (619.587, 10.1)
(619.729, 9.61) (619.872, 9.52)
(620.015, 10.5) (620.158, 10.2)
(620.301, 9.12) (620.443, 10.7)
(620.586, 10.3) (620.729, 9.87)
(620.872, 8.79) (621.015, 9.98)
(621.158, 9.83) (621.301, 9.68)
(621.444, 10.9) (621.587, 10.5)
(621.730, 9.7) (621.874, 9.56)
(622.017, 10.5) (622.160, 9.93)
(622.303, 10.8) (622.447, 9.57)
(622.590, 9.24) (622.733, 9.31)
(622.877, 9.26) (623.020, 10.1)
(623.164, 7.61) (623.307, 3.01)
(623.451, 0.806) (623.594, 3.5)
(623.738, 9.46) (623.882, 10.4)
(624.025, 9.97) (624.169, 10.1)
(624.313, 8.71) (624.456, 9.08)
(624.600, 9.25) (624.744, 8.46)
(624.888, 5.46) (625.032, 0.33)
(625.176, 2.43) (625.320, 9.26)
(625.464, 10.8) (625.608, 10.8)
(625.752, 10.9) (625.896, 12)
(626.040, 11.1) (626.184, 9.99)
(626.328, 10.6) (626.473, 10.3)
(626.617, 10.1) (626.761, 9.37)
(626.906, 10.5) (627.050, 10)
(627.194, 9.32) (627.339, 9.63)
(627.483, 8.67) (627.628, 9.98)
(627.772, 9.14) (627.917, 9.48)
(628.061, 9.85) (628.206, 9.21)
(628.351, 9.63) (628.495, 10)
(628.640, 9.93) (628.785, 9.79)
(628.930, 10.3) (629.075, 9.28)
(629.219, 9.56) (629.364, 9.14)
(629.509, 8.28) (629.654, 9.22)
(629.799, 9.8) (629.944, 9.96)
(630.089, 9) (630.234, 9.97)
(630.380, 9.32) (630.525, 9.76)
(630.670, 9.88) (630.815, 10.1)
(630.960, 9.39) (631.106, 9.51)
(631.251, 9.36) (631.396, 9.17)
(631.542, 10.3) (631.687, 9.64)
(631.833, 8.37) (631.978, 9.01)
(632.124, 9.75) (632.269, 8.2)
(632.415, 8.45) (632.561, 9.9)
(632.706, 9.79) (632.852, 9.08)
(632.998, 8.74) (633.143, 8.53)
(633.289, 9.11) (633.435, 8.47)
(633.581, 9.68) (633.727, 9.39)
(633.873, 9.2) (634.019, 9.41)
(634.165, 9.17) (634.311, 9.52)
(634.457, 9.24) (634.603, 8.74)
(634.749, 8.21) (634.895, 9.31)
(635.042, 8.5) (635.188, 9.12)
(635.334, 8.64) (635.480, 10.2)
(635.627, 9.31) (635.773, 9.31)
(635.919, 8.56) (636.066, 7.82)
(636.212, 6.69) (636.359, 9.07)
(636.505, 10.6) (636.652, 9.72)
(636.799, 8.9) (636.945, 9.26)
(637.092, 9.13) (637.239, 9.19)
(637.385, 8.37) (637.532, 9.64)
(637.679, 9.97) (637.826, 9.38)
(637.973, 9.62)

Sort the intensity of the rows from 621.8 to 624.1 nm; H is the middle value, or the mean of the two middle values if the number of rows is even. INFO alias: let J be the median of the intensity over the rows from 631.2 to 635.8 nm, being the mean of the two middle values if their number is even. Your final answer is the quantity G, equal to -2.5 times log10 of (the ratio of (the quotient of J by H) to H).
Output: 2.48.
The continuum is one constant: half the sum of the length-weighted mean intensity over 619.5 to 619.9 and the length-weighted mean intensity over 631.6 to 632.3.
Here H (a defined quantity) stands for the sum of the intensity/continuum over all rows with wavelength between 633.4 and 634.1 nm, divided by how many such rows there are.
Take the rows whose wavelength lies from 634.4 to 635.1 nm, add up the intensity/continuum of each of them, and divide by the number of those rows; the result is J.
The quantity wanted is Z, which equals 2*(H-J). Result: 0.09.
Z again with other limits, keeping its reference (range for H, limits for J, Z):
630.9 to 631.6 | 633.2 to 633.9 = 0.08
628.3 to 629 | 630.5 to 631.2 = 0.04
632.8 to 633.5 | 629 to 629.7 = -0.07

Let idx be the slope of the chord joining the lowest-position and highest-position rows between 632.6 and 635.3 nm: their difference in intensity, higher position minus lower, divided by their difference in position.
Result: -0.3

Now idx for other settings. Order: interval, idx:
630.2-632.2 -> -0.1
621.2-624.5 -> -0.2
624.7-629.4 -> 0.1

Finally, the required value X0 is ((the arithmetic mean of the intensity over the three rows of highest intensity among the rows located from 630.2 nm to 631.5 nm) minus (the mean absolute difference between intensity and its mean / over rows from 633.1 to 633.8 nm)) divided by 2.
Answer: 4.78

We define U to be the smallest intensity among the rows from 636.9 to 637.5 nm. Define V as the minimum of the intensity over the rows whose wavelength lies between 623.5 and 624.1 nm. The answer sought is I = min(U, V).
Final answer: 3.50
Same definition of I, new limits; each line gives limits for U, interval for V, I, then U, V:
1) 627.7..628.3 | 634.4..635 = 8.21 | 9.14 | 8.21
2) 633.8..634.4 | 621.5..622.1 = 9.17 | 9.17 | 9.56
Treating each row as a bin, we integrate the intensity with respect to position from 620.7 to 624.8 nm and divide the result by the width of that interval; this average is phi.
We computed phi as 8.9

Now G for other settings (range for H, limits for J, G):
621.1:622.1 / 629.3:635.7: 2.54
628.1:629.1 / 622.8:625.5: 2.56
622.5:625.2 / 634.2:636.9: 2.39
